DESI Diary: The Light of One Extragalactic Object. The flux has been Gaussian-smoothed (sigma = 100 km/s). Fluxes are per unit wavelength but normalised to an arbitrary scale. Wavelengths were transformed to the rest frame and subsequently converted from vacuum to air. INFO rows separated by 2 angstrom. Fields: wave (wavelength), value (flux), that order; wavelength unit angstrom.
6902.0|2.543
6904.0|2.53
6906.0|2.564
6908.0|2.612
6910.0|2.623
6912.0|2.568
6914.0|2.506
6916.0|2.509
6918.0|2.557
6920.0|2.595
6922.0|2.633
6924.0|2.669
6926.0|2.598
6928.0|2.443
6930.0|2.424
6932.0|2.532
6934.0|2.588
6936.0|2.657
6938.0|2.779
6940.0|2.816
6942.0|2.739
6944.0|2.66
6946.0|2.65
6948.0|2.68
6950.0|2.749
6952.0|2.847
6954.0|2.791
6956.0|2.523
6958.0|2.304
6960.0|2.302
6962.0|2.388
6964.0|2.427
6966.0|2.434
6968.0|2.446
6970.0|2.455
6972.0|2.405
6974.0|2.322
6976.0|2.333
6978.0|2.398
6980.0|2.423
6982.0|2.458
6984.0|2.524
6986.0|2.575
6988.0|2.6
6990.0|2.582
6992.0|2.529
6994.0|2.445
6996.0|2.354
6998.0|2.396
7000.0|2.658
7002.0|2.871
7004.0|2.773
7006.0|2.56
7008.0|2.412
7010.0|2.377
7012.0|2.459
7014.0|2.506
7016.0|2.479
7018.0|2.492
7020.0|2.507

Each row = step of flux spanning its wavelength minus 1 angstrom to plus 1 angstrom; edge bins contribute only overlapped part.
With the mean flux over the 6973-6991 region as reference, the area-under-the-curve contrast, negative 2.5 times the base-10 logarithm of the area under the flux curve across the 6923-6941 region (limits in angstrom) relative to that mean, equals -3.20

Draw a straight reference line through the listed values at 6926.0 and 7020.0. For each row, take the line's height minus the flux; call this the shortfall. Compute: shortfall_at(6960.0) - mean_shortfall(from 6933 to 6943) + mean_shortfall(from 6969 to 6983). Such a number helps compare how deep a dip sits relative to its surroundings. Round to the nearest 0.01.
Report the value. 0.54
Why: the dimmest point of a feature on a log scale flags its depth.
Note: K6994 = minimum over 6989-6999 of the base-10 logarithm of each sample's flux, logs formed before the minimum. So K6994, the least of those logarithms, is 0.372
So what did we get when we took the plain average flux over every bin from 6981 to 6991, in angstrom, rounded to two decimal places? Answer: 2.55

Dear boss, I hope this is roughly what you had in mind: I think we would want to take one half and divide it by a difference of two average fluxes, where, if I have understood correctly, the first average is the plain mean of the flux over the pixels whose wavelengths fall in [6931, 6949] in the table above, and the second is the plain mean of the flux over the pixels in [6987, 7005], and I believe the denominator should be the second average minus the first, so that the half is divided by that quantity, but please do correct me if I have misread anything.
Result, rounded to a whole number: -5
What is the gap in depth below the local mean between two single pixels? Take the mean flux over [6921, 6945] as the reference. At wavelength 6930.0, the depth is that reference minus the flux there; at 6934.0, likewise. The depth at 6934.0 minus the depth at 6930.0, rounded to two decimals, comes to -0.16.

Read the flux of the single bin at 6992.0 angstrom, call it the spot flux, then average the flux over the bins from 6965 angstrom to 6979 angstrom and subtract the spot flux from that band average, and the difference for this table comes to -0.13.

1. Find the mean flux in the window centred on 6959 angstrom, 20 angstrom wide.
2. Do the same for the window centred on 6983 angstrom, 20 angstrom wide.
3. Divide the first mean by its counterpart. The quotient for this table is 1.02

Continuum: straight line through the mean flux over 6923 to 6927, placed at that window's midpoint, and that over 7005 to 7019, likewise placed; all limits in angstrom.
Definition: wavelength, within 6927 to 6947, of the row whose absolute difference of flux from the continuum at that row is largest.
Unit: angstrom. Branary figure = 6940.0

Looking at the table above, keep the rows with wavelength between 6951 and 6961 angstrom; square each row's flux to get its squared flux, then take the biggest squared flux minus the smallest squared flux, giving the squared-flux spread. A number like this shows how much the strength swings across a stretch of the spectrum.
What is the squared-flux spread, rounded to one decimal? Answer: 2.8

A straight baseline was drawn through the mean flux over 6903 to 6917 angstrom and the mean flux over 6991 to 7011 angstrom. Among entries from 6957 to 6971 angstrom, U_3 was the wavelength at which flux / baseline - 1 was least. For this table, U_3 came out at 6960.0 angstrom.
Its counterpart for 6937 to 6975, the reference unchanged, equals 6960.0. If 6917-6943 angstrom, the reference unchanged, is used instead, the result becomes 6930.0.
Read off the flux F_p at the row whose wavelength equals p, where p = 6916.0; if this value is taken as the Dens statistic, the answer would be 2.509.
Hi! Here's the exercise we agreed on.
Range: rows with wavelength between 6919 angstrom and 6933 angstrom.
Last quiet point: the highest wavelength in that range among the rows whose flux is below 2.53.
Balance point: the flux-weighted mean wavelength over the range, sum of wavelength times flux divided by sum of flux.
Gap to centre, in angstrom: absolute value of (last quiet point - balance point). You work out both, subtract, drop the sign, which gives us 4.1 angstrom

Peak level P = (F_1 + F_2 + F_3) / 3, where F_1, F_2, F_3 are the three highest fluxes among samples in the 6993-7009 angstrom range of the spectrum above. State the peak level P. 2.77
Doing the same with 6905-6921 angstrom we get 2.61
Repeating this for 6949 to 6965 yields 2.80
